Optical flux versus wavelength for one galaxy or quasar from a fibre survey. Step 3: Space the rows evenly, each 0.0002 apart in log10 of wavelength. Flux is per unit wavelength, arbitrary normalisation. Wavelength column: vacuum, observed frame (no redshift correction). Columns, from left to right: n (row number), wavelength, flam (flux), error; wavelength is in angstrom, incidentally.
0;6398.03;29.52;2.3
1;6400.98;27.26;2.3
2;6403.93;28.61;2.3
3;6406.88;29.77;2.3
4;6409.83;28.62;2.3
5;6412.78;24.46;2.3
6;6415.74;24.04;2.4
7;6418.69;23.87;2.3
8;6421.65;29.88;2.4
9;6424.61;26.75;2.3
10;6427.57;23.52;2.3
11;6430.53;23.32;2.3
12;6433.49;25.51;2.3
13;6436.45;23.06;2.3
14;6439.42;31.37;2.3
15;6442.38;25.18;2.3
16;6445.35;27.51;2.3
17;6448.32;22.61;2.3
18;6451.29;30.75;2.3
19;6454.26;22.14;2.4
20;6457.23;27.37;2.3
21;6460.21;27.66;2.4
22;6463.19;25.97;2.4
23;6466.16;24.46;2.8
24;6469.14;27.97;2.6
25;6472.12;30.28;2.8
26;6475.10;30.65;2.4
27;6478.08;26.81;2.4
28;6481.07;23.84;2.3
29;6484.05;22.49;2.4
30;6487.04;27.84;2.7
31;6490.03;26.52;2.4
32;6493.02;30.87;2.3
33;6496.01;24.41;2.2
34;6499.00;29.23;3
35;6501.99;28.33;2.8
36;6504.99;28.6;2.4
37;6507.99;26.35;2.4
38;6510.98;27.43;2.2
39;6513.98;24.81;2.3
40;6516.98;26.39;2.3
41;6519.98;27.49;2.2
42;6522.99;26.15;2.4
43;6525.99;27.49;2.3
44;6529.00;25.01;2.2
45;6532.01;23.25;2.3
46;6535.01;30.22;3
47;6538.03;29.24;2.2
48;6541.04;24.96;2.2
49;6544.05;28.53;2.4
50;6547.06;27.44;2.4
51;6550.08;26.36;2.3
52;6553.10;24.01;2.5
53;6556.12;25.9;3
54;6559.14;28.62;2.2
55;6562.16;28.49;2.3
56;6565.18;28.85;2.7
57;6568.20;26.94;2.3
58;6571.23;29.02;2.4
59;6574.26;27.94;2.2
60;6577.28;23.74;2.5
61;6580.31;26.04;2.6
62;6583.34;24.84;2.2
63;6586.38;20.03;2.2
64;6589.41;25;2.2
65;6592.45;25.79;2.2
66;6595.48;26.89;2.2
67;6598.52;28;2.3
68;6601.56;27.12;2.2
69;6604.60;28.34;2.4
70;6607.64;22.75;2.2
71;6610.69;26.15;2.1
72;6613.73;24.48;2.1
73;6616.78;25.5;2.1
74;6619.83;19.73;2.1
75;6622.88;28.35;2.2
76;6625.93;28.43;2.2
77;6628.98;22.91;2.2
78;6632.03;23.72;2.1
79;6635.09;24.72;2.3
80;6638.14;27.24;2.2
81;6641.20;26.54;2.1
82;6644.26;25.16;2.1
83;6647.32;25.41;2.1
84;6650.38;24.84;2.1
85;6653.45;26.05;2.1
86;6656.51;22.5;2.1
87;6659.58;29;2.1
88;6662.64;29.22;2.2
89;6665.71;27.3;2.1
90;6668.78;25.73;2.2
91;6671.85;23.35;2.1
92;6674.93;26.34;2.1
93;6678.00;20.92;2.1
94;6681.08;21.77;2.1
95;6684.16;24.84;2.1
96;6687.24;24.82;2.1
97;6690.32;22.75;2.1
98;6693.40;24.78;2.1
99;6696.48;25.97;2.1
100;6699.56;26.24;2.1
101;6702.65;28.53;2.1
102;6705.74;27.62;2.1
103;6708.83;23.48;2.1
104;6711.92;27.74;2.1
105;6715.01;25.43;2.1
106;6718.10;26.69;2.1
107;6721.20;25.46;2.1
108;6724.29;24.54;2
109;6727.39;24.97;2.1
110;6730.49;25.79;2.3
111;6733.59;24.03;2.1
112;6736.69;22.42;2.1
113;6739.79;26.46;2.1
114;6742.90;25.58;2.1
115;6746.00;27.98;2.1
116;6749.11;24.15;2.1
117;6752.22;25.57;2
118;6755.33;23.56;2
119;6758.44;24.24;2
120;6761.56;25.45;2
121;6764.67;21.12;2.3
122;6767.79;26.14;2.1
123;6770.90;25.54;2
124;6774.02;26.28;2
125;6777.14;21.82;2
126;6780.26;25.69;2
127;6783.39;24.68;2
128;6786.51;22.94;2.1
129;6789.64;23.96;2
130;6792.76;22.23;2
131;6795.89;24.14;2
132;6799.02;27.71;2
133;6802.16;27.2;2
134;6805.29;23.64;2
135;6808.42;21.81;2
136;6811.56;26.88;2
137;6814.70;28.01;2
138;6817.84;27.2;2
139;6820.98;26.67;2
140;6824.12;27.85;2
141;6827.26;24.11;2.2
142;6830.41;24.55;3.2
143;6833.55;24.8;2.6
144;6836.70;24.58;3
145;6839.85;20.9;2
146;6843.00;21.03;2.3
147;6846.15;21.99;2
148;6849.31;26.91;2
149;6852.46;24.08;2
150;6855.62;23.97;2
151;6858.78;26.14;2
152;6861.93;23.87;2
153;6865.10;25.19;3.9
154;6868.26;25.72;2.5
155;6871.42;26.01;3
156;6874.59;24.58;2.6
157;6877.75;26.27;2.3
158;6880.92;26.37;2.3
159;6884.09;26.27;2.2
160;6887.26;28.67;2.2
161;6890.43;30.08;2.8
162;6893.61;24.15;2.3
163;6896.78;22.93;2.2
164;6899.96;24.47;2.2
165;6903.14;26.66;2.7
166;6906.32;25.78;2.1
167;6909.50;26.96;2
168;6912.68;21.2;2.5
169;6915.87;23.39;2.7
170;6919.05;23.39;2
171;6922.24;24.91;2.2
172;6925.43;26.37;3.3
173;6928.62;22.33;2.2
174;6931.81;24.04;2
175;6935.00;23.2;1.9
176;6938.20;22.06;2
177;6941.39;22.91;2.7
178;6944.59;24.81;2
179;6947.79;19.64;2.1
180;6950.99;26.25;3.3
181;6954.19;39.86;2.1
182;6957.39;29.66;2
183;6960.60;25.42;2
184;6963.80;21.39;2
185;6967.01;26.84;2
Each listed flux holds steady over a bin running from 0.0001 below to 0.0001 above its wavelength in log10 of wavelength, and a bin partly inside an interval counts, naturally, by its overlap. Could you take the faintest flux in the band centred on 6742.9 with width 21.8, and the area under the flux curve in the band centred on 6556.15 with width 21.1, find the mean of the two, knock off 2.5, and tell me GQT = 295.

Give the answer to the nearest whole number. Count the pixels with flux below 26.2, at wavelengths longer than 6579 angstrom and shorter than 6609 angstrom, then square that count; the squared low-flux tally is 36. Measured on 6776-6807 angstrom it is 64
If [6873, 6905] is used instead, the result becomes 16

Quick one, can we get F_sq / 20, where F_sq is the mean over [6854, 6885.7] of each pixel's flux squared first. 32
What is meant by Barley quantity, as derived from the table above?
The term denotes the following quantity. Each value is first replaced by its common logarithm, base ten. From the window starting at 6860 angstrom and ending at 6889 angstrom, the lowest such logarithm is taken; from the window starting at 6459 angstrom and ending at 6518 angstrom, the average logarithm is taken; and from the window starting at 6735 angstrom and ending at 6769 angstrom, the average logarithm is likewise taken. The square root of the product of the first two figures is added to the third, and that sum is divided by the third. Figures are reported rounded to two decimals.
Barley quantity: 2.01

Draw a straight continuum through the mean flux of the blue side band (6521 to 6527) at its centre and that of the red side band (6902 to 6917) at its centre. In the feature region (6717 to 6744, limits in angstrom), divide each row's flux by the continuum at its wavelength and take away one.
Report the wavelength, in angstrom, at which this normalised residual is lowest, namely 6736.69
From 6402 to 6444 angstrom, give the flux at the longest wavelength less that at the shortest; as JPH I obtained -3.4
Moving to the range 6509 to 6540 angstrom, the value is 1.8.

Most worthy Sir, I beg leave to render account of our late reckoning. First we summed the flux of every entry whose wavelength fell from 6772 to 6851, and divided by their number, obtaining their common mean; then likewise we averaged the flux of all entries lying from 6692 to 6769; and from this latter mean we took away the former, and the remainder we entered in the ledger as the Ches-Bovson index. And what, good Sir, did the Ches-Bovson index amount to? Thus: 0.65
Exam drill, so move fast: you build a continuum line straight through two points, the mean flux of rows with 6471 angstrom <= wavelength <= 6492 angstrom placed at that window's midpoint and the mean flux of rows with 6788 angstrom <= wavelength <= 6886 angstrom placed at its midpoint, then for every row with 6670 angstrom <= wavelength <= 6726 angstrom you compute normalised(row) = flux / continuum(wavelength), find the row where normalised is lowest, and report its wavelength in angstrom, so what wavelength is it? 6678.00 angstrom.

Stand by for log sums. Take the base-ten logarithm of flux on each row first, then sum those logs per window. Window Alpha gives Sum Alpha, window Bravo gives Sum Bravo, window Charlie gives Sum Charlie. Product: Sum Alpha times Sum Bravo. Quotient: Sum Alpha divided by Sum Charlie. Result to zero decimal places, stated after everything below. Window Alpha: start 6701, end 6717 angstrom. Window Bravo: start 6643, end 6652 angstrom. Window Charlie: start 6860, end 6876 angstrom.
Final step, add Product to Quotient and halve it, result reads 15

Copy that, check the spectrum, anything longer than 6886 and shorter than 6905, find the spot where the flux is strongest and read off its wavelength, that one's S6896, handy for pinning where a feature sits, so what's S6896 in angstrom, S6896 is 6890.43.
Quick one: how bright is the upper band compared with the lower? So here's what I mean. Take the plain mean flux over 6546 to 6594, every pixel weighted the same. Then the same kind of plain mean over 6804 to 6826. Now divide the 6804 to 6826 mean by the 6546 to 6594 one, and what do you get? 0.99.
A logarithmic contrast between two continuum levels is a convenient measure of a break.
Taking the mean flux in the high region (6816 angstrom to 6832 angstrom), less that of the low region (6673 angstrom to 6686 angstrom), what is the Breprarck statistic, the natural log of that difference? 1.0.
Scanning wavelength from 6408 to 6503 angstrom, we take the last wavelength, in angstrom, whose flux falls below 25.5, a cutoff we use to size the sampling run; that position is 6496.01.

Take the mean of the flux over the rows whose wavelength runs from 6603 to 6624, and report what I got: 25.0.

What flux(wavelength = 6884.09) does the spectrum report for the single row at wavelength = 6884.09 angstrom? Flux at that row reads 26.27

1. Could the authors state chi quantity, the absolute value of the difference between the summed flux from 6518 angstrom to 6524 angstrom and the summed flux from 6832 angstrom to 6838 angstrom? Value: 4.3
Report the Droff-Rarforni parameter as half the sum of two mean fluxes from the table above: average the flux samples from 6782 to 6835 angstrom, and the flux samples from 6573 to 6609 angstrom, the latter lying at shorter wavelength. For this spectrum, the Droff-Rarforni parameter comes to 25.4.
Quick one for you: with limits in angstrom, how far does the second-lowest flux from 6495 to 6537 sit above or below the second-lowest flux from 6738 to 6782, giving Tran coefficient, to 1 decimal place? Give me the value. 2.6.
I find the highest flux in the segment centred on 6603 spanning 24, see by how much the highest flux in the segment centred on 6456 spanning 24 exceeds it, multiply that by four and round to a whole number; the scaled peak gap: 10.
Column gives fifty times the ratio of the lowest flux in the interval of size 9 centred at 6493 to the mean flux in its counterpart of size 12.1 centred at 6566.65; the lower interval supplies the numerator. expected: 43.1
